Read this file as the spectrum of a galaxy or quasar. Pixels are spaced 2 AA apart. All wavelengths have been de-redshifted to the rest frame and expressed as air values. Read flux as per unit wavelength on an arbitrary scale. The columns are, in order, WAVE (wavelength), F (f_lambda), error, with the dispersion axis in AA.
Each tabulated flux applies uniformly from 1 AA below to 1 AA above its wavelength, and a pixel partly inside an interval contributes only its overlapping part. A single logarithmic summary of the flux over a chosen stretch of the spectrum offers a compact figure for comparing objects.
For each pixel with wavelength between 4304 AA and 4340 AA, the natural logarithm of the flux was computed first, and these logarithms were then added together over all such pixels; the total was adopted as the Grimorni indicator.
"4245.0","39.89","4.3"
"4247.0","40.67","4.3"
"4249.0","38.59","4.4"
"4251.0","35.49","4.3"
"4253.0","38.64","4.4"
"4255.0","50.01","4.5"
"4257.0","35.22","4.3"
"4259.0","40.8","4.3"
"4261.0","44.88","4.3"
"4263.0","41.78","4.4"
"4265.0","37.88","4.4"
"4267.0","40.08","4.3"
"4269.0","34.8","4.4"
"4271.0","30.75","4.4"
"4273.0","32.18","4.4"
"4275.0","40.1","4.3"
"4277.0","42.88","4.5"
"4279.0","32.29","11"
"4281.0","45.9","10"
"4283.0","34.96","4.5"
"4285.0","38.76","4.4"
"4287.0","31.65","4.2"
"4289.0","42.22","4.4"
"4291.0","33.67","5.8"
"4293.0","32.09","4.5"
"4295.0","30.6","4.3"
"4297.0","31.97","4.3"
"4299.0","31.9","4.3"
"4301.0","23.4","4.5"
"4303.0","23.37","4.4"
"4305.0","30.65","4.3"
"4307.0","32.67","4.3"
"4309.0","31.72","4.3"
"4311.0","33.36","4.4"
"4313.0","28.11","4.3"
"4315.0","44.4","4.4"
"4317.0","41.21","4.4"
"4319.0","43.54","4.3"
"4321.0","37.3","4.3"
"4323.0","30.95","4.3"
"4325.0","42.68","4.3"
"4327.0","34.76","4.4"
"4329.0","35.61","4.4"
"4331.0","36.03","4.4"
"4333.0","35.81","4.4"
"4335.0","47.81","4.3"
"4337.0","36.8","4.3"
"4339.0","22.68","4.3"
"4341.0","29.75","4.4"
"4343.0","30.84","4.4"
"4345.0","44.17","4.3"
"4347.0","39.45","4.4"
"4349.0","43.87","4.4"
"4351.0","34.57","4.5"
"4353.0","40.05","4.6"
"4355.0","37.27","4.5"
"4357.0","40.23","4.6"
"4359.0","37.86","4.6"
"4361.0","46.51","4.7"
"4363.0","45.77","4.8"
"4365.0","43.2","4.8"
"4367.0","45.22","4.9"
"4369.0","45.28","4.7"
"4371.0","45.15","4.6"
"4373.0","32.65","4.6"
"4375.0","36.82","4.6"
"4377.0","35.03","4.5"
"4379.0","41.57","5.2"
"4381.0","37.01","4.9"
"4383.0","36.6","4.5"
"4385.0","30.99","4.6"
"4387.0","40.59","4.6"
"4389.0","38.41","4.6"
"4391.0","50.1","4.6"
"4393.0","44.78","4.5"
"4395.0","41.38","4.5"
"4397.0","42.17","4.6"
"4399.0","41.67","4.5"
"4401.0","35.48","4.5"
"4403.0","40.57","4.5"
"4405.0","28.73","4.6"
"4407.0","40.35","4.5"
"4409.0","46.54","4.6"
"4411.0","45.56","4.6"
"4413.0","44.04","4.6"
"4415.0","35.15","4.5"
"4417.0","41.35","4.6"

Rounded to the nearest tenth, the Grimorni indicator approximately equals 64.2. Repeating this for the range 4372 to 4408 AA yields 65.6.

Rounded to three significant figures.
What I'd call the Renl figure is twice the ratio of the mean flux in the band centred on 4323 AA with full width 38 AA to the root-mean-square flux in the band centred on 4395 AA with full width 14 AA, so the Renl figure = 1.69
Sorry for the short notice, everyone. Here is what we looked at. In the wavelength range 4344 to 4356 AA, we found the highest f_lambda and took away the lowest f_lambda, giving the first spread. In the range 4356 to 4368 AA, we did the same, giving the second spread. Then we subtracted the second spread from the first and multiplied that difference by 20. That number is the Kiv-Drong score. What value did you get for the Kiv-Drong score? 19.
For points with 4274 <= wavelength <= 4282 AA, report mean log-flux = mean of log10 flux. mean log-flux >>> 1.60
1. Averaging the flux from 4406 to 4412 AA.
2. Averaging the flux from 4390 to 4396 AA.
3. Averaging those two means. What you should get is 44.8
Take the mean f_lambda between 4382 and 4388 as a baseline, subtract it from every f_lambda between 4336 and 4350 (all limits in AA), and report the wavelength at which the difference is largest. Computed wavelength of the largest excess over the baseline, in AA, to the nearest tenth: 4345.0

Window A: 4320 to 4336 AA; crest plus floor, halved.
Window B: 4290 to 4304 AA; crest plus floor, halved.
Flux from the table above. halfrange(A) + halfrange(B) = 68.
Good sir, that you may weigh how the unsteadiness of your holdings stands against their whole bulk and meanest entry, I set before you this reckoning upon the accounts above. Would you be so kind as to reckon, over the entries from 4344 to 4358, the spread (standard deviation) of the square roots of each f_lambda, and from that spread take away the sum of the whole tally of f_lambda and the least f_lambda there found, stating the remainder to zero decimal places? -314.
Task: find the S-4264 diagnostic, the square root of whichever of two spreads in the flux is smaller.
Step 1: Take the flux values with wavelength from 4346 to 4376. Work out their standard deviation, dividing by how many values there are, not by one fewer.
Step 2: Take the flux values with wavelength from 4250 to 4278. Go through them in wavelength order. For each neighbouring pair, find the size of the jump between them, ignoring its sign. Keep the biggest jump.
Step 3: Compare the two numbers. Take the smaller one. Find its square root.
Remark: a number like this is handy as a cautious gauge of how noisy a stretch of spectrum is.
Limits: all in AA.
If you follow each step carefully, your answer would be 2.07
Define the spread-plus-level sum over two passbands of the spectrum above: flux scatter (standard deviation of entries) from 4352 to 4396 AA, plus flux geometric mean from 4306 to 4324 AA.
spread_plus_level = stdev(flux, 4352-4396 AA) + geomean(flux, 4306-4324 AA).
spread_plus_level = 40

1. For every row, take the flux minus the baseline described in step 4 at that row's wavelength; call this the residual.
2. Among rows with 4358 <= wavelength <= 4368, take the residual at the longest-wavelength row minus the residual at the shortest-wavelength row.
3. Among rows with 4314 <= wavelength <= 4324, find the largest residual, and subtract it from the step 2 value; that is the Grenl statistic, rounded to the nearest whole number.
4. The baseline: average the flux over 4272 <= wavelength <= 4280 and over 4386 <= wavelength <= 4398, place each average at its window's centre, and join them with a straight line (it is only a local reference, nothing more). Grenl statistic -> 1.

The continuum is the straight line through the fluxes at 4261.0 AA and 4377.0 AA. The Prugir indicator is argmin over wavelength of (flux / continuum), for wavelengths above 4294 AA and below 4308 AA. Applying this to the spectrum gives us 4301.0 AA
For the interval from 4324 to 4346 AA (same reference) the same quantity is 4339.0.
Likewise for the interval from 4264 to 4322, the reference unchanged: 4301.0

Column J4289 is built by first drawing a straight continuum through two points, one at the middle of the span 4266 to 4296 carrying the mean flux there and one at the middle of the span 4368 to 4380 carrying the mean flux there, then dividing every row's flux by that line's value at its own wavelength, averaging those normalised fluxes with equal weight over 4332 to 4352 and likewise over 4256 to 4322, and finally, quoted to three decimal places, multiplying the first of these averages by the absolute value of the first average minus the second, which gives 0.023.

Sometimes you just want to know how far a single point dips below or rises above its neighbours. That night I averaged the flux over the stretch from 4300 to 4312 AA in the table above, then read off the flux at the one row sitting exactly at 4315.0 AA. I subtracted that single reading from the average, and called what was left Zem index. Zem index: -15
